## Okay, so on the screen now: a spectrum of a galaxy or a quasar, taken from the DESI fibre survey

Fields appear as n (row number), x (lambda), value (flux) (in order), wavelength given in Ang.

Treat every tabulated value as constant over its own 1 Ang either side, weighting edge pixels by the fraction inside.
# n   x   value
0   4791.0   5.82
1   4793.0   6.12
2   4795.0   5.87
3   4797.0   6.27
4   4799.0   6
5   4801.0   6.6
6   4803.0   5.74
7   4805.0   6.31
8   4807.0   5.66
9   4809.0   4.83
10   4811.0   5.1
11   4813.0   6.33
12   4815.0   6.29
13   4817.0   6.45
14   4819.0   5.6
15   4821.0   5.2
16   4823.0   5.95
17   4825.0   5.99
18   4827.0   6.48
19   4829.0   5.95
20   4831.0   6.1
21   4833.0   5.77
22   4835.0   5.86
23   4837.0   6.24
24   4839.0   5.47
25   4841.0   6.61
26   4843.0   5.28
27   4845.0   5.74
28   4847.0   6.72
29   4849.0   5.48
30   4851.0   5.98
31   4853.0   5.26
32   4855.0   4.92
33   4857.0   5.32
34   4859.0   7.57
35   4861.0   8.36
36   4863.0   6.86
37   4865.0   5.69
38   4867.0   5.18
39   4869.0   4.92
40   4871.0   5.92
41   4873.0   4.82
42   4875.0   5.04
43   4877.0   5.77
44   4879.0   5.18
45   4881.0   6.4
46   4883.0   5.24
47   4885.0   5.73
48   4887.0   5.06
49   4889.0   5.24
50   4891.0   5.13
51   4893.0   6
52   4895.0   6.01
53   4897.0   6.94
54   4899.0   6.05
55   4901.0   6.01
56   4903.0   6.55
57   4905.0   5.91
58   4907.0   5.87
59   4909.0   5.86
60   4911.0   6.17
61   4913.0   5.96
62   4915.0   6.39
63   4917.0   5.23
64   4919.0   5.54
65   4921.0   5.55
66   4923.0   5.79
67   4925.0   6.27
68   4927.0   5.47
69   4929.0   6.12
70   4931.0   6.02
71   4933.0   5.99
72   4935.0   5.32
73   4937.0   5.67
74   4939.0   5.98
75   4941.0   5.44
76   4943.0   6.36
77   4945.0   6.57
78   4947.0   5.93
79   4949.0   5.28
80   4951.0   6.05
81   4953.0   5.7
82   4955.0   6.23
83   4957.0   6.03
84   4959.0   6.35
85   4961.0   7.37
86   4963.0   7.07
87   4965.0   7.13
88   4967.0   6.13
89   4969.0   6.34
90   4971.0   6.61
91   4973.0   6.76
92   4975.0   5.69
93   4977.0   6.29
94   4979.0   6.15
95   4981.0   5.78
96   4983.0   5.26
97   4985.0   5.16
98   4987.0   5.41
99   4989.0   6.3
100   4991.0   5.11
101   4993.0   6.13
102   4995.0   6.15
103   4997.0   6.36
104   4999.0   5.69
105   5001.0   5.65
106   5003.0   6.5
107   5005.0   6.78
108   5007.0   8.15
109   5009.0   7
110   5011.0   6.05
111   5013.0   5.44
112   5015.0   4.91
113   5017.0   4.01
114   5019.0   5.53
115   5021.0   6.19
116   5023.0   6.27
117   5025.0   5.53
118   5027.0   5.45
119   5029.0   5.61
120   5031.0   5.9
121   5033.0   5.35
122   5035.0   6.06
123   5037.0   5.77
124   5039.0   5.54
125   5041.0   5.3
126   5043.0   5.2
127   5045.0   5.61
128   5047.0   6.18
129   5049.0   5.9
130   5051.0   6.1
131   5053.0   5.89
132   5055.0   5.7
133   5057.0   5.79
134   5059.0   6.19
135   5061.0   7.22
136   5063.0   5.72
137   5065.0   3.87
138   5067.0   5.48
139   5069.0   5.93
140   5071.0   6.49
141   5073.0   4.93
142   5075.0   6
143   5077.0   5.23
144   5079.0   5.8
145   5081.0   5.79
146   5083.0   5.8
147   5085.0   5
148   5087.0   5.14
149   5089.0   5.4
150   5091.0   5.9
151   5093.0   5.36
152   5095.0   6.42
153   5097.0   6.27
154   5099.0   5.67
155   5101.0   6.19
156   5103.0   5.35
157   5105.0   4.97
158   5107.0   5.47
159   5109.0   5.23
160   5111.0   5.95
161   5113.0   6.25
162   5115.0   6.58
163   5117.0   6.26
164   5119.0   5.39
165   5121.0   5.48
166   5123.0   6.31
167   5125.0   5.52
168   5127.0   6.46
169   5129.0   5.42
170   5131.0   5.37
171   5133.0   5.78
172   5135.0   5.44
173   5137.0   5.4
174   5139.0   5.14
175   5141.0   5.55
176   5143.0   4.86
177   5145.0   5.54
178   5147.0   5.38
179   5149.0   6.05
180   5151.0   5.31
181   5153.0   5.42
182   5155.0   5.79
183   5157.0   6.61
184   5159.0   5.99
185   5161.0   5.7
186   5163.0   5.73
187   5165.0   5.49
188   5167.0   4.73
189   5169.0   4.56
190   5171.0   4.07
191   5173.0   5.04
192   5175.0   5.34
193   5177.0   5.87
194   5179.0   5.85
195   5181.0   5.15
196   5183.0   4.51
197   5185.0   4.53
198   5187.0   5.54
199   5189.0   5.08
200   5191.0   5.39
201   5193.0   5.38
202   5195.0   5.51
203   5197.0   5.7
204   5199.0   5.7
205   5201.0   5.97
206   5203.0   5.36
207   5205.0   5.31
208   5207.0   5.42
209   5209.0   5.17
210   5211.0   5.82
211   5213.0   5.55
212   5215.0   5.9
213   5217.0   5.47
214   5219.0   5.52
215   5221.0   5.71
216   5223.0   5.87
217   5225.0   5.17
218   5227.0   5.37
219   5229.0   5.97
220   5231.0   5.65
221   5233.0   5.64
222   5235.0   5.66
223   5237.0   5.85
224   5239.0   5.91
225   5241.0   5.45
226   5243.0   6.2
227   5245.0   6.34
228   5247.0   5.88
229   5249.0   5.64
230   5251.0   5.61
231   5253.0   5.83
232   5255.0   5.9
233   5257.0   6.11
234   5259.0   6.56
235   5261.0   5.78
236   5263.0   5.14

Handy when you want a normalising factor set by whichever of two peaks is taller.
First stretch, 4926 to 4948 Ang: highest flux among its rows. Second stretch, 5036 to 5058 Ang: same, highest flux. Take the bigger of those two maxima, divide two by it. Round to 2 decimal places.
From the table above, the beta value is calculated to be 0.30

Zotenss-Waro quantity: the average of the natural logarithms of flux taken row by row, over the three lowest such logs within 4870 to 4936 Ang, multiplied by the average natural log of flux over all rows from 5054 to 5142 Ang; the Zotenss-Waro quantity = 2.78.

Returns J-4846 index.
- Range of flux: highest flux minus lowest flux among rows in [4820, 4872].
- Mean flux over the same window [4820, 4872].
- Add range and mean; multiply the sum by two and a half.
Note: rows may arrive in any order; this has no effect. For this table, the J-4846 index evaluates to 23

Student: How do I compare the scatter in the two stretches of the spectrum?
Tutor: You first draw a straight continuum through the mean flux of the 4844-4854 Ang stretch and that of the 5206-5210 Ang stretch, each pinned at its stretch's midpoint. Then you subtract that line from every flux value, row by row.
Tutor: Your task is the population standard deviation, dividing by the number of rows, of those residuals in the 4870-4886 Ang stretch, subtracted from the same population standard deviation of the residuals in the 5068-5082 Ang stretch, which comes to -0.021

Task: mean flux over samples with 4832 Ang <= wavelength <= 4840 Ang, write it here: 5.8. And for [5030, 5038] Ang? 5.8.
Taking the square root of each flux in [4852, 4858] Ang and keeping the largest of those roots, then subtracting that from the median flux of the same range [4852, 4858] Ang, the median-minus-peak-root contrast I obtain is 3.0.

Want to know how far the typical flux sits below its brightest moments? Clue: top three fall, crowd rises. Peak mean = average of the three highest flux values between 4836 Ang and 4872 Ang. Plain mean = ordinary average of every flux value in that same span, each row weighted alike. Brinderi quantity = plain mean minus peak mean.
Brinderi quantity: -1.6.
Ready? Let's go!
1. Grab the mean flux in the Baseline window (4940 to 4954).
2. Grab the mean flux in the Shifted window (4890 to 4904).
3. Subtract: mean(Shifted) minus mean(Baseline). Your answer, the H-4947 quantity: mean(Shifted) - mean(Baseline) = 0.19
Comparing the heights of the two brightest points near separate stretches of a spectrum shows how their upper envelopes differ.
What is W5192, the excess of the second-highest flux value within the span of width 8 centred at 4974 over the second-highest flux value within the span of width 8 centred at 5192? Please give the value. 1.2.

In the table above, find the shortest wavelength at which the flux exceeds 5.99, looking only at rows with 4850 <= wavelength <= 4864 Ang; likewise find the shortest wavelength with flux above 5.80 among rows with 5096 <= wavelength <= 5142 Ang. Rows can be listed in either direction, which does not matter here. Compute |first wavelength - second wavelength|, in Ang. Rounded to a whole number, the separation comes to 238 Ang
